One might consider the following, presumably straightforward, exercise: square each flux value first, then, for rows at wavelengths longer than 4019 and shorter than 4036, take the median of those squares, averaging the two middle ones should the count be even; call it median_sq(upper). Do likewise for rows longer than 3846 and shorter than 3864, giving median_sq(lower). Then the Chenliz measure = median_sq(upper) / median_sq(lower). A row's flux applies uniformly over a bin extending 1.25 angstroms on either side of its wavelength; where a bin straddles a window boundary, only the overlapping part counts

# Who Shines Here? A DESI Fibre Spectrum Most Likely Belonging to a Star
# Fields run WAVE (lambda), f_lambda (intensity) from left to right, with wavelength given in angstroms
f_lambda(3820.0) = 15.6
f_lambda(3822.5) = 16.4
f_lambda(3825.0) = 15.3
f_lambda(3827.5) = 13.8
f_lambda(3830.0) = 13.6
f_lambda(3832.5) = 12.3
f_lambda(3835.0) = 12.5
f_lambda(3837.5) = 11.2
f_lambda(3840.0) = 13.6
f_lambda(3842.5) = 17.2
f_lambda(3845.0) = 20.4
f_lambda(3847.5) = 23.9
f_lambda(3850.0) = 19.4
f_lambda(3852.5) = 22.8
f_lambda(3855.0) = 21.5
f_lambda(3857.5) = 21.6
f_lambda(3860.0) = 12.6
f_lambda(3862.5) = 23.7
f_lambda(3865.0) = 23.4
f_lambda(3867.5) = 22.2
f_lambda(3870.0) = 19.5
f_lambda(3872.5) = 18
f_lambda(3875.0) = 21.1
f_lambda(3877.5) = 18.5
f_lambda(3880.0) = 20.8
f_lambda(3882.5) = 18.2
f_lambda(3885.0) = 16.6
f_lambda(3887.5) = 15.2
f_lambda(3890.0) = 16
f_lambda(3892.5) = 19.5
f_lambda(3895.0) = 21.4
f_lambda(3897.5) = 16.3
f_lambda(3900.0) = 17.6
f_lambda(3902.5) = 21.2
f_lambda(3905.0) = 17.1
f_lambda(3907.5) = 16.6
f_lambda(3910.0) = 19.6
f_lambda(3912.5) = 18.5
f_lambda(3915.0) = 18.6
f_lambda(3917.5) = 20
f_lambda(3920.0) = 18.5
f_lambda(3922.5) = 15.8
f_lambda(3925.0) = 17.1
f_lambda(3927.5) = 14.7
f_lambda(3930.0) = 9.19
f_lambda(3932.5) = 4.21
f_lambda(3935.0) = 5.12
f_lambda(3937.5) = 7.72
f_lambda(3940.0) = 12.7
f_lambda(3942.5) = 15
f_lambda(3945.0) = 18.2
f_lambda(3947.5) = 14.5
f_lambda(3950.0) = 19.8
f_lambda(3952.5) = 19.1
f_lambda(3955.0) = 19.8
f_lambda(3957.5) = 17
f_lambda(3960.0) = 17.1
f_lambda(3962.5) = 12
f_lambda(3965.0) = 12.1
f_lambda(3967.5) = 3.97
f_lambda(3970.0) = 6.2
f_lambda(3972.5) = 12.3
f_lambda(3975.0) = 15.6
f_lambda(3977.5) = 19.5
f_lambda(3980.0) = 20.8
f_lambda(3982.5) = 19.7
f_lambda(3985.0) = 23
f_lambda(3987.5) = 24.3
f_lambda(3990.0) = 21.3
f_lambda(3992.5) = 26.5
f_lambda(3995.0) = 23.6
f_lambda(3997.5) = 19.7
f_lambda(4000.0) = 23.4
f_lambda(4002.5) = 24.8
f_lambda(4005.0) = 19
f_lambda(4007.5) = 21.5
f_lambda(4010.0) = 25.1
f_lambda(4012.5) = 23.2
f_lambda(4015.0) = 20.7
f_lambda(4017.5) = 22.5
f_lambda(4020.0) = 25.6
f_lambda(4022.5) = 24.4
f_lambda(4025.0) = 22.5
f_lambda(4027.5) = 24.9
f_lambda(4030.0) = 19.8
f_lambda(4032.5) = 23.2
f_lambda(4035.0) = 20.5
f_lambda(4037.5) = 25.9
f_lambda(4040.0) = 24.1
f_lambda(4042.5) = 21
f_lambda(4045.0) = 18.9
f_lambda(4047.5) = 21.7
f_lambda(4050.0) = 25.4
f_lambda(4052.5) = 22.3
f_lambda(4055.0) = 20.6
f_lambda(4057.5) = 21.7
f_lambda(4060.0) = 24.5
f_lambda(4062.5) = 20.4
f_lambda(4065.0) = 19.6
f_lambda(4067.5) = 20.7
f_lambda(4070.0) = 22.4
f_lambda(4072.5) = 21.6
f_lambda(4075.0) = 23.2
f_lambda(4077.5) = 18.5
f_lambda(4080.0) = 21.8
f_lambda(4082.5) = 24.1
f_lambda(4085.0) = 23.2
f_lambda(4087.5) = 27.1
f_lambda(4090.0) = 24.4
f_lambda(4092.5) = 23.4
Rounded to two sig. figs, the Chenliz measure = 1.2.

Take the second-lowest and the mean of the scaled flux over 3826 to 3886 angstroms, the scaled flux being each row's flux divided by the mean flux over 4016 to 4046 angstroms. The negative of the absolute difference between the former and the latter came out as -0.26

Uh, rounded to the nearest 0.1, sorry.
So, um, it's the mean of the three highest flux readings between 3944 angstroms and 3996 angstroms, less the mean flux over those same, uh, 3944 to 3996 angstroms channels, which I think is 7.4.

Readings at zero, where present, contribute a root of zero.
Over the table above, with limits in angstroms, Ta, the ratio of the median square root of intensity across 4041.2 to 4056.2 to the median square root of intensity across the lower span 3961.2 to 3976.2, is 1.33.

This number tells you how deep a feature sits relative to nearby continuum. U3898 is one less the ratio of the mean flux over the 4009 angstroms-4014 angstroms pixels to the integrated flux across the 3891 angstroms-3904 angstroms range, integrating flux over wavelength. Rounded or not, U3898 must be 0.90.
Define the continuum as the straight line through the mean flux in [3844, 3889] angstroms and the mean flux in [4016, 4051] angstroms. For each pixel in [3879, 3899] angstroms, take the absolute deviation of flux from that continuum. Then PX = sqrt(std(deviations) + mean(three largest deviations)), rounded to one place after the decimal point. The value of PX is 2.5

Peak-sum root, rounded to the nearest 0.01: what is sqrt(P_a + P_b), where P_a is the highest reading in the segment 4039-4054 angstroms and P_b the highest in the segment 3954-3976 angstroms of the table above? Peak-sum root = 6.72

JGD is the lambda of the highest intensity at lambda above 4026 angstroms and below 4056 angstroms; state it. 4037.5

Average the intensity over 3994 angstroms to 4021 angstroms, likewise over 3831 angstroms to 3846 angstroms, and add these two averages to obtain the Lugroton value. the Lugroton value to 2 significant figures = 37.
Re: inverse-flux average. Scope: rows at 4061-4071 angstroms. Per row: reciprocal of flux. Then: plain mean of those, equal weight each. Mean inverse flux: 0.0482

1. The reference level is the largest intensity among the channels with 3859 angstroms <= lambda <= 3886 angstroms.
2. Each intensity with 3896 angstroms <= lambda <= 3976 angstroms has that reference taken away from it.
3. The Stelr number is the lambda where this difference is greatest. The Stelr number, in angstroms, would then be 3902.5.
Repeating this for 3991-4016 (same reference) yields 3992.5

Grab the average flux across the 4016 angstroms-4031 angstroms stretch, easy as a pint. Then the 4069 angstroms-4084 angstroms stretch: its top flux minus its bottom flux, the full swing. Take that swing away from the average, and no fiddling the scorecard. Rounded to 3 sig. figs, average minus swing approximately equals 17.7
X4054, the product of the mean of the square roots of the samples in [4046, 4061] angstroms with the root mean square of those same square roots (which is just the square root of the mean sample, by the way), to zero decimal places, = 23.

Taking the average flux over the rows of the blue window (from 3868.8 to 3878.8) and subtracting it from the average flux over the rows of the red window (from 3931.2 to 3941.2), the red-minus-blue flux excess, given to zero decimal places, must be -12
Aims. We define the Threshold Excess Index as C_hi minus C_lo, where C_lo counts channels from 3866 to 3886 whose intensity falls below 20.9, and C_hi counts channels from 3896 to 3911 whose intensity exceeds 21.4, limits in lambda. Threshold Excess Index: -6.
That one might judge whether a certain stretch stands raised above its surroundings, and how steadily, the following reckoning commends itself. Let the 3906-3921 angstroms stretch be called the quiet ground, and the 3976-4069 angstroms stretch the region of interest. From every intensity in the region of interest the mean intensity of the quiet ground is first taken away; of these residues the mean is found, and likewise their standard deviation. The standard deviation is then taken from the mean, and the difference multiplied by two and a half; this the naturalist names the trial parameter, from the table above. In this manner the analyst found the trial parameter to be 4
